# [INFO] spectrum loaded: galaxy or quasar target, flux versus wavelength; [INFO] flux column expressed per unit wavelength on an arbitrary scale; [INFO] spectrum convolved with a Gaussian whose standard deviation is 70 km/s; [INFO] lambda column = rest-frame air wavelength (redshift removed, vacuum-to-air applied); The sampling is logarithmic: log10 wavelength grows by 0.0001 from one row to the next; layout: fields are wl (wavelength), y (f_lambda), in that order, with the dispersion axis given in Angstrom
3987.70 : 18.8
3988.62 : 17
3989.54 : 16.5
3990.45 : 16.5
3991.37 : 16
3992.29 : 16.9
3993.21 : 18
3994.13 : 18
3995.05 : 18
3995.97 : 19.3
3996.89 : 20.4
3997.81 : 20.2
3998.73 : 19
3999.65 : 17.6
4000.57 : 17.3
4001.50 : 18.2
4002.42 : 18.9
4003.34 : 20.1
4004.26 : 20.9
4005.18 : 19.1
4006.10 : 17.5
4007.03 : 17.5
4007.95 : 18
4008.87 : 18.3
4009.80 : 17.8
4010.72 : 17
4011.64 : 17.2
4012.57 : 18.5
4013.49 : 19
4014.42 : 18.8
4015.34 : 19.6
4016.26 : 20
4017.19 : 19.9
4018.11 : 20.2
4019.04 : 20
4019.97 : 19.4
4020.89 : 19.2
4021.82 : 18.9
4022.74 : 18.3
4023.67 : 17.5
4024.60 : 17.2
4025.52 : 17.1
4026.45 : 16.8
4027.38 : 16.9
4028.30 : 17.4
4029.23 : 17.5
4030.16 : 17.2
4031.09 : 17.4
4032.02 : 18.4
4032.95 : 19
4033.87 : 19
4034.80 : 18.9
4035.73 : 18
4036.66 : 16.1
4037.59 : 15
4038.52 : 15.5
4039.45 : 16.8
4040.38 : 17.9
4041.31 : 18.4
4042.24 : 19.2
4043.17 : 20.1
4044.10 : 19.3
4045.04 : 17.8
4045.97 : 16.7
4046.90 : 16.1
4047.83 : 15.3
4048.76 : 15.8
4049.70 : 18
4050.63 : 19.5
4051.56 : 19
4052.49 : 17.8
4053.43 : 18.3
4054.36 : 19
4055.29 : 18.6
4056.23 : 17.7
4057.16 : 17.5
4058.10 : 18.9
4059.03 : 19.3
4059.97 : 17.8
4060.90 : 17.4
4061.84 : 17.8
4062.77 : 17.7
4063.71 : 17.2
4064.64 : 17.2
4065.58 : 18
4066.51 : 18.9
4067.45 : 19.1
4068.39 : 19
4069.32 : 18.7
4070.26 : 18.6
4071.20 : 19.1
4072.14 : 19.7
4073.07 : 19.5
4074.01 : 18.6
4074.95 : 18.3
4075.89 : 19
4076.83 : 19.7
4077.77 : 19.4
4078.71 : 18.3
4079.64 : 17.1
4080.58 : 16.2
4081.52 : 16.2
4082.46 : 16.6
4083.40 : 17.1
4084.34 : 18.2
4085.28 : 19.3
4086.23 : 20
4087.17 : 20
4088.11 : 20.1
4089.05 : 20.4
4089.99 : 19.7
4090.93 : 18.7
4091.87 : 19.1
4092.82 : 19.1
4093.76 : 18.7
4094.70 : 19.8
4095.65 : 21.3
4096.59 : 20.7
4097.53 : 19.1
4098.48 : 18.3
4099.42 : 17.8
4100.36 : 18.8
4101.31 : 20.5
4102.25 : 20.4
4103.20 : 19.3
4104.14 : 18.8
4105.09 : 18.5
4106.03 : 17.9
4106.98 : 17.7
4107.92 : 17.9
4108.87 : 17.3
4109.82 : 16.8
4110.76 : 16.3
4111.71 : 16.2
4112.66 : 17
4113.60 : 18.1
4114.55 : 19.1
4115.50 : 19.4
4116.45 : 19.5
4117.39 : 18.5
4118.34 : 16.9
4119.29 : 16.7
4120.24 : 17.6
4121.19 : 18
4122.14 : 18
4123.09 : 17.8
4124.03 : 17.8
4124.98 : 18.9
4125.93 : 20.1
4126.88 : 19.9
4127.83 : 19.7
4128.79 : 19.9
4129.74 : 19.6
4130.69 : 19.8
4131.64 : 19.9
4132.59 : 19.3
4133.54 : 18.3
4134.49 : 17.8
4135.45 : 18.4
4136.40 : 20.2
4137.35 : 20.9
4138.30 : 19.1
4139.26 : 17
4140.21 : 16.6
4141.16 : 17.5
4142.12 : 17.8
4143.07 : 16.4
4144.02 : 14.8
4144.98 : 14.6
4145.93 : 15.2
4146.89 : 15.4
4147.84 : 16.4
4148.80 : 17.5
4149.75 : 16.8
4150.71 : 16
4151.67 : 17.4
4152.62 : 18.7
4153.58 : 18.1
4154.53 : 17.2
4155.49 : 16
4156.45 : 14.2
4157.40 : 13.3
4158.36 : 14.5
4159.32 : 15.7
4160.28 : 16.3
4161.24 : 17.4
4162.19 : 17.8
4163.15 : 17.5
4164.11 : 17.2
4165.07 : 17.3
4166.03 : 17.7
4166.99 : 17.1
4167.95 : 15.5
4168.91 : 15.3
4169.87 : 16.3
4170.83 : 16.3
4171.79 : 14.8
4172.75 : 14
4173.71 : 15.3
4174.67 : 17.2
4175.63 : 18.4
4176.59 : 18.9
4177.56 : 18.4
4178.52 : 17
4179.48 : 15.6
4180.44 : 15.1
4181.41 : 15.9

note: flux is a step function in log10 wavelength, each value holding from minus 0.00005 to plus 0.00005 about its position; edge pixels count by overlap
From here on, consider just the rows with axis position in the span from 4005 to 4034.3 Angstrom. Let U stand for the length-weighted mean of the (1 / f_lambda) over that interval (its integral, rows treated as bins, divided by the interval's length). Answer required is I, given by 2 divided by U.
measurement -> 36.5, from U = 0.0548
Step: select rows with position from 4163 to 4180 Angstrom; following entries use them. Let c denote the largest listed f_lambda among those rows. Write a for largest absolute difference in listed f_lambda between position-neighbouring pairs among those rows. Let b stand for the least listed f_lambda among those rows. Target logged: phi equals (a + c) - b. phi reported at 6.8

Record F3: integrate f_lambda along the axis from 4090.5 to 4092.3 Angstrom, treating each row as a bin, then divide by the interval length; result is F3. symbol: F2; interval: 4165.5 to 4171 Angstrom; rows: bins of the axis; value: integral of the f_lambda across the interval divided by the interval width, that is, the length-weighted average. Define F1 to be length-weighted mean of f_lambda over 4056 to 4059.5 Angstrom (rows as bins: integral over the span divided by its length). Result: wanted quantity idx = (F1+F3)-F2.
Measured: 20.9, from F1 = 18.4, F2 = 16.4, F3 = 18.9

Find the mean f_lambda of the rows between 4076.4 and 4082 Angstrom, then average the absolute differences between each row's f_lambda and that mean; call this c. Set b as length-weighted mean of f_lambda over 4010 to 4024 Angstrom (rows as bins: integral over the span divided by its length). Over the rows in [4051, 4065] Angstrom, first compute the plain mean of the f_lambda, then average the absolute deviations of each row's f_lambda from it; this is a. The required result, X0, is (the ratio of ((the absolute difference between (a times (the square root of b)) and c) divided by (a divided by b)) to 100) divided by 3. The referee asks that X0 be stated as 0.14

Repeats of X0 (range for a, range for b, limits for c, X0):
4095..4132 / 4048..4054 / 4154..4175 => 0.19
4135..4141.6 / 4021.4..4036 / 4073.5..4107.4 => 0.21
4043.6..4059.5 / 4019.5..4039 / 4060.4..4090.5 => 0.19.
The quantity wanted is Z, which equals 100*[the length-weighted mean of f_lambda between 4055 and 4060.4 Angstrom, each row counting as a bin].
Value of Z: 1826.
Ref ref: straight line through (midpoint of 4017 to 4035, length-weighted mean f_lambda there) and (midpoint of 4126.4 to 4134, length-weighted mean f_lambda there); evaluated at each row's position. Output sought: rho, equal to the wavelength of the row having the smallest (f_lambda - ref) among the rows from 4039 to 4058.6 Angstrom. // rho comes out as 4047.83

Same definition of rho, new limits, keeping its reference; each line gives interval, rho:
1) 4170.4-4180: 4172.75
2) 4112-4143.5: 4143.07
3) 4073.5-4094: 4081.52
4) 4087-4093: 4090.93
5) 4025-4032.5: 4026.45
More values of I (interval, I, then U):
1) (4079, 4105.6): 37.6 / 0.0532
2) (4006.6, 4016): 36.3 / 0.0551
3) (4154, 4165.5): 32.1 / 0.0622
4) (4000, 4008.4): 37.1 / 0.0540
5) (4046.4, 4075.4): 36.2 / 0.0552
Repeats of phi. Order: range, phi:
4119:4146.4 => 8.4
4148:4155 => 4.1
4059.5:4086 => 4.7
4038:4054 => 7.0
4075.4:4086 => 4.7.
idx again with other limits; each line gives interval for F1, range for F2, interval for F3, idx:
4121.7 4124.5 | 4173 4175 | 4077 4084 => 19.4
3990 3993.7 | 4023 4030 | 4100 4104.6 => 19.2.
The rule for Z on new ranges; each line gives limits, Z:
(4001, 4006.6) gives 1908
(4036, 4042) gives 1676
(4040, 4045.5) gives 1878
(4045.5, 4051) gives 1686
